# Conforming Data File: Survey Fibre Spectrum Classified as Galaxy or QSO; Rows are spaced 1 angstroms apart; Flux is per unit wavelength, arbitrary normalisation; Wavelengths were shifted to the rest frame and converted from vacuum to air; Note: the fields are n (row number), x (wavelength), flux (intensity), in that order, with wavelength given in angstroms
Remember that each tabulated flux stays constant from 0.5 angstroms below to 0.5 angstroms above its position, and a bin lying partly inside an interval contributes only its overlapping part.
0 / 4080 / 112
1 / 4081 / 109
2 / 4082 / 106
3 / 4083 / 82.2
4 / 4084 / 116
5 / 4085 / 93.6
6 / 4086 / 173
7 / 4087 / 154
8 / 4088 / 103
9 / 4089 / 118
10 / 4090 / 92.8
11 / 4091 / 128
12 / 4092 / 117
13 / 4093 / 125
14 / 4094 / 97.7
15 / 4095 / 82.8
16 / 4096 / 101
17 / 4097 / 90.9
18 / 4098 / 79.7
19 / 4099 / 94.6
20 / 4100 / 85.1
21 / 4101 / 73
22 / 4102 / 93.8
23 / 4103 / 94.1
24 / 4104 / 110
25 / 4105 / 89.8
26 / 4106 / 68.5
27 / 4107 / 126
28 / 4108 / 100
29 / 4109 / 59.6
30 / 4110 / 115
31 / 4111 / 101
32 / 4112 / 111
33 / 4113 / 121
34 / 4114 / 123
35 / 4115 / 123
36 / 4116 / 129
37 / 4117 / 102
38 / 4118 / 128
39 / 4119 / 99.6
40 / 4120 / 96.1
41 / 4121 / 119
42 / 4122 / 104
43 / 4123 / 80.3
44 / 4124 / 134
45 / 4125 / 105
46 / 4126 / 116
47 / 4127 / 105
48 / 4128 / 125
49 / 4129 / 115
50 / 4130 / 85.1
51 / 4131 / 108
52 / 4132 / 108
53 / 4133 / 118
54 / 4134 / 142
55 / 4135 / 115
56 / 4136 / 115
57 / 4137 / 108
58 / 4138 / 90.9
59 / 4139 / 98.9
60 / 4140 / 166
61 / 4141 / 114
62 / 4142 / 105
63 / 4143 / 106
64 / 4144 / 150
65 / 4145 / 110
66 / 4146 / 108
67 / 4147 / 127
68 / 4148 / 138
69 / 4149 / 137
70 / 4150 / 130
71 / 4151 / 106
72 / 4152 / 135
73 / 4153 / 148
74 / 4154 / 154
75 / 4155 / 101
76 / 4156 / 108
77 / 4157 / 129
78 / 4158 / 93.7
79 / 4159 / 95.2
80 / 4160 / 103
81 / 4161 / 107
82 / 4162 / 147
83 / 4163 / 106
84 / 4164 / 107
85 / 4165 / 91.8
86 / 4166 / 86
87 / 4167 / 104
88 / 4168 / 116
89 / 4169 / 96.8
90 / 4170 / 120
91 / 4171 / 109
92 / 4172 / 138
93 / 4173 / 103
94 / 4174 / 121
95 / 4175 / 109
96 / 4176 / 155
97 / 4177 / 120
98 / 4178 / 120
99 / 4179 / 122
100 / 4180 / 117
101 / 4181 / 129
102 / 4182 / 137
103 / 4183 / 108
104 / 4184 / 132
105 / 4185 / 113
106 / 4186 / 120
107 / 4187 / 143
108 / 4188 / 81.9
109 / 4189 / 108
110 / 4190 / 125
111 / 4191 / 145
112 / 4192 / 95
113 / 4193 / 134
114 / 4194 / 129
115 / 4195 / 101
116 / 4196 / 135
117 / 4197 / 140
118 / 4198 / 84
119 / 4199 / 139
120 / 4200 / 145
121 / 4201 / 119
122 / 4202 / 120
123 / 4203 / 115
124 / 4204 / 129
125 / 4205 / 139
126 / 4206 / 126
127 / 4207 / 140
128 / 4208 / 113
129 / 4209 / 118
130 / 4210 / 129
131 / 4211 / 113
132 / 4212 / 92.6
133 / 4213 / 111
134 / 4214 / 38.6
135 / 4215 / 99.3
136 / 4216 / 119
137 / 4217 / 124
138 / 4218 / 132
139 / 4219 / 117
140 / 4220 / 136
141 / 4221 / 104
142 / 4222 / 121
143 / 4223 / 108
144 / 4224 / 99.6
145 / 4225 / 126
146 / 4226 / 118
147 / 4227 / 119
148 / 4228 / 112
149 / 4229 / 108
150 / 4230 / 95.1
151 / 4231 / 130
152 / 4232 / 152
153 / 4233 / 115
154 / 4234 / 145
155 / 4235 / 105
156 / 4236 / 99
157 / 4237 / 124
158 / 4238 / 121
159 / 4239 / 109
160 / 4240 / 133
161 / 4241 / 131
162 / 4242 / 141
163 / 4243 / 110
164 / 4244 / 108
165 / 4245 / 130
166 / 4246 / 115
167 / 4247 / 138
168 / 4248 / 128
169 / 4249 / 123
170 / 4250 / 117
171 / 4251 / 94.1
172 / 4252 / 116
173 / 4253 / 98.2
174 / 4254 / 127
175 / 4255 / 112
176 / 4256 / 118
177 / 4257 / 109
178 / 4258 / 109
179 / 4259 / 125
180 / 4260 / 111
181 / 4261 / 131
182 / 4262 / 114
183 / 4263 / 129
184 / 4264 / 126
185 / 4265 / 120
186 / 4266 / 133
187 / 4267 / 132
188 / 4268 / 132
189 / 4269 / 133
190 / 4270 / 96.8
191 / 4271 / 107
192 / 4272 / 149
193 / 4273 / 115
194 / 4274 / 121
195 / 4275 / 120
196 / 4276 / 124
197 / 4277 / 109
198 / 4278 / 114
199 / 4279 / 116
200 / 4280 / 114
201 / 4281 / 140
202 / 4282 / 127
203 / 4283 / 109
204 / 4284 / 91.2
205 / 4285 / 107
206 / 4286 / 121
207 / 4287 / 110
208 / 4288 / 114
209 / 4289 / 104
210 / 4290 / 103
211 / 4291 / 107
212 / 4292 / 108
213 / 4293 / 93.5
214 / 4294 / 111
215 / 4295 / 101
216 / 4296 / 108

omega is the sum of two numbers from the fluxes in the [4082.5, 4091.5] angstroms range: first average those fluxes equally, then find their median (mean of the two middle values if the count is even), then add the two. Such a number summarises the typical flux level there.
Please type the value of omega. 234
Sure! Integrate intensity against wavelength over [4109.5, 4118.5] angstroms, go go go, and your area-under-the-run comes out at 1053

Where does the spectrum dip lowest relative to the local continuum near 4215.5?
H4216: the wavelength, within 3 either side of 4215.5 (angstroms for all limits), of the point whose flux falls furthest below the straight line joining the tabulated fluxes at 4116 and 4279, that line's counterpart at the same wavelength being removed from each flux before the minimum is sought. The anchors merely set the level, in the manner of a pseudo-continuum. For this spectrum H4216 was 4214 angstroms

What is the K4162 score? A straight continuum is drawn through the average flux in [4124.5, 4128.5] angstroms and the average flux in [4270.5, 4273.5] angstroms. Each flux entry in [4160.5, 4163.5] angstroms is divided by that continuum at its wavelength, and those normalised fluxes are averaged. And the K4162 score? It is 1.040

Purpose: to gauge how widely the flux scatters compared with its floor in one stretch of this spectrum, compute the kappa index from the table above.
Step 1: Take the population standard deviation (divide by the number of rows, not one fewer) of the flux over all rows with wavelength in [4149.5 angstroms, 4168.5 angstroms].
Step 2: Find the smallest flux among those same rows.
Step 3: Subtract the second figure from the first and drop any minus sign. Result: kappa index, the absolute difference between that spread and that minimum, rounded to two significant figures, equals 66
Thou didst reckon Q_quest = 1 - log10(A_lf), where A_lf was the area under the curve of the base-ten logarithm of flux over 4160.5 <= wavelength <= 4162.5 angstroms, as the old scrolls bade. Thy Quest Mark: 0.377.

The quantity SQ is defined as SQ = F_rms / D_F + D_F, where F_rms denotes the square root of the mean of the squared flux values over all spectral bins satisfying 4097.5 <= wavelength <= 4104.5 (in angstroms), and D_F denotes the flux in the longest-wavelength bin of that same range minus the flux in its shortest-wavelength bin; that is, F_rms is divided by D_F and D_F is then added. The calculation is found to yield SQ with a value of 33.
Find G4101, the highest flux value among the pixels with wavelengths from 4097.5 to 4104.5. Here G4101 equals 110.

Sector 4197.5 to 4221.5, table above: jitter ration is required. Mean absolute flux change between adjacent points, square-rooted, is 4.54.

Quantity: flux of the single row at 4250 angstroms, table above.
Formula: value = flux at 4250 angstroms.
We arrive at 117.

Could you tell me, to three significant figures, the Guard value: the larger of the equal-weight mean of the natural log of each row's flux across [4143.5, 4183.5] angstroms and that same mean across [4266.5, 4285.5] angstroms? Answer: 4.77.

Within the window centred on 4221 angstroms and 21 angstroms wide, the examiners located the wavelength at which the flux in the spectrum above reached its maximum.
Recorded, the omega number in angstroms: 4220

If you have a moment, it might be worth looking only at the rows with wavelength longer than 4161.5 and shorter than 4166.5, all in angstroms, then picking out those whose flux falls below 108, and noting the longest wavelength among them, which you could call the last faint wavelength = 4166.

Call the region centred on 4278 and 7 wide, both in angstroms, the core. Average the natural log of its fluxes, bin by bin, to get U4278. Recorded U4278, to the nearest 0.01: 4.78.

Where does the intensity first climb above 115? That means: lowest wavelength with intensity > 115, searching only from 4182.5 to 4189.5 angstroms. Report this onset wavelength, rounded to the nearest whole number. 4184 angstroms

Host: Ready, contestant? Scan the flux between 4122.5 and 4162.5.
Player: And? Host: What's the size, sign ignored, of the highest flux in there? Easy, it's 166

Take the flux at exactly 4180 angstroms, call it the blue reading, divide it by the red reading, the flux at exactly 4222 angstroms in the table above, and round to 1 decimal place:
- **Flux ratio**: 1.0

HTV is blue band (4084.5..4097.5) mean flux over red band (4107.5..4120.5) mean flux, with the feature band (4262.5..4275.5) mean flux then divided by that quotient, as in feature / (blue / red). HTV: 118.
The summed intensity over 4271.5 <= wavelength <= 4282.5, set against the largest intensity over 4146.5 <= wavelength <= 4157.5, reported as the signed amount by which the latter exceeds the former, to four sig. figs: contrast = -1195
